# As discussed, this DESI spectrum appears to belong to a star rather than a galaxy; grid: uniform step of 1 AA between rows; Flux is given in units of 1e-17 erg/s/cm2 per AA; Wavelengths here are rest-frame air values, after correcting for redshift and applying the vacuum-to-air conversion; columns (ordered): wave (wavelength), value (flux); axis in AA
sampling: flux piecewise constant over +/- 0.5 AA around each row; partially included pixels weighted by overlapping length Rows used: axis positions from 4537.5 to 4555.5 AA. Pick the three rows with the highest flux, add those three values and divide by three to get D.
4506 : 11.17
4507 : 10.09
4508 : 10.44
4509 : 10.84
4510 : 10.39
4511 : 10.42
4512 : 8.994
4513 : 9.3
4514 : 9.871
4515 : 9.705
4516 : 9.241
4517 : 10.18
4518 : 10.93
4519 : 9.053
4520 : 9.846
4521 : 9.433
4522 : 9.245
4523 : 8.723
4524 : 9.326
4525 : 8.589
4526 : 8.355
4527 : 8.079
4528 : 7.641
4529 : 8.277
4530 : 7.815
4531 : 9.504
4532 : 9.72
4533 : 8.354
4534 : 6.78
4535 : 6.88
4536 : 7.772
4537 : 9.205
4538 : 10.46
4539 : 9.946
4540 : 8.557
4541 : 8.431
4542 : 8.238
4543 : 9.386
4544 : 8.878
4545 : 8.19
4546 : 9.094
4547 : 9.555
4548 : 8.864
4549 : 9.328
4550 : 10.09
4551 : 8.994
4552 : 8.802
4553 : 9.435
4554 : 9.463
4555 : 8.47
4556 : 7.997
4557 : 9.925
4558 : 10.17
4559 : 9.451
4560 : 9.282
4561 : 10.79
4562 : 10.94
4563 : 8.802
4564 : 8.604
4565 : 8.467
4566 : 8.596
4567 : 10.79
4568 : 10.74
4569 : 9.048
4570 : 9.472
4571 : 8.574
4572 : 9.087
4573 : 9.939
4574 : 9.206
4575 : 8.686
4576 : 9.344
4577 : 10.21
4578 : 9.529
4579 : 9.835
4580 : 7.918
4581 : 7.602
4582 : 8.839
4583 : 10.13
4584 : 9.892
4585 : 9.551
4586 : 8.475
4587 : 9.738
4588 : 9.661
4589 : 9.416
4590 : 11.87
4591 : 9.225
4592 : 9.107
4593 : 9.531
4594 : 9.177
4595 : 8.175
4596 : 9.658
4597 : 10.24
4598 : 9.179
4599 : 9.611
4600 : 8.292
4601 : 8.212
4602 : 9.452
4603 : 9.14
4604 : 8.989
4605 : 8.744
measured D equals 10.2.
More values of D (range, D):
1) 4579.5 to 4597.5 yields 10.7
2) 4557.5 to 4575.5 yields 10.8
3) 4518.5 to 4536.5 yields 9.7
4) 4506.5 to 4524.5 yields 10.7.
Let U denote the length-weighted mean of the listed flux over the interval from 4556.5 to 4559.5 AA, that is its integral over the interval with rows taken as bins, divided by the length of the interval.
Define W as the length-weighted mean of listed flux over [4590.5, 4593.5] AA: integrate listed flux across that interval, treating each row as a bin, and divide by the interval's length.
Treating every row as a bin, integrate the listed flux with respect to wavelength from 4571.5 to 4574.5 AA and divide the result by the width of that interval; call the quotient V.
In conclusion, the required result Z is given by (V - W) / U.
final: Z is 0.012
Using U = 9.8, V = 9.4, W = 9.3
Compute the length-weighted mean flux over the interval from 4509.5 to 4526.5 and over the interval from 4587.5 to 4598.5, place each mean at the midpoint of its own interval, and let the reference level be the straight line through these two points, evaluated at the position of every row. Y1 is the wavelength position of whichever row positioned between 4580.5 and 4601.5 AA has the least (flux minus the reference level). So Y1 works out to 4581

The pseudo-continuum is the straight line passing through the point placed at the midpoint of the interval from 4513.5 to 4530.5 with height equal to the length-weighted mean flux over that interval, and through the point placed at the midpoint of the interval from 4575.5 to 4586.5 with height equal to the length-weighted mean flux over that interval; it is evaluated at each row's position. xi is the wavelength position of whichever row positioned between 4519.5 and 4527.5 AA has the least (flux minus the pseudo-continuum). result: 4527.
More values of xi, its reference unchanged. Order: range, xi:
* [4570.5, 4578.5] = 4571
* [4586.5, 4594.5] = 4592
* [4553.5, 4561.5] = 4556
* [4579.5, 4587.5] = 4581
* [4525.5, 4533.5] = 4528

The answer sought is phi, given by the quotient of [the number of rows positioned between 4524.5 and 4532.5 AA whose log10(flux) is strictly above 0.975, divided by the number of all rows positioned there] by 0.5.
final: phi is 0.50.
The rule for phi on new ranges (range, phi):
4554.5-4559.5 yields 1.20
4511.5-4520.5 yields 1.11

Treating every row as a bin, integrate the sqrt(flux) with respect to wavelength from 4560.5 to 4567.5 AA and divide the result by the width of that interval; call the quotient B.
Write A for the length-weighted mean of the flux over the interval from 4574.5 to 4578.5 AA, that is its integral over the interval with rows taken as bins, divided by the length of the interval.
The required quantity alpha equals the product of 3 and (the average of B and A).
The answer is 18.8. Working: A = 9.4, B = 3.09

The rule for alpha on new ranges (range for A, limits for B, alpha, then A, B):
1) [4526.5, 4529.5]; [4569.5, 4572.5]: 16.5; 8.0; 3.01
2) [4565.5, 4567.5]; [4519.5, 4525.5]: 19.1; 9.7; 3.03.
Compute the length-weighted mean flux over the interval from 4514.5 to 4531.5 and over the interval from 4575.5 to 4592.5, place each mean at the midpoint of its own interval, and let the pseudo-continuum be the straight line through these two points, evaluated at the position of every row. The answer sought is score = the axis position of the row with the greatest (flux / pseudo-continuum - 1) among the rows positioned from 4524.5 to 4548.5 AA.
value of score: 4538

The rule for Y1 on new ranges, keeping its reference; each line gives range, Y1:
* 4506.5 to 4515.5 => 4512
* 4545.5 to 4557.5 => 4556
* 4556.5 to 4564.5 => 4564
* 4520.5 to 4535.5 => 4534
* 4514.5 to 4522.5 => 4519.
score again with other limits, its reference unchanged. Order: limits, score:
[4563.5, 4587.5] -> 4567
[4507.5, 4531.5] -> 4518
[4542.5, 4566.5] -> 4562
